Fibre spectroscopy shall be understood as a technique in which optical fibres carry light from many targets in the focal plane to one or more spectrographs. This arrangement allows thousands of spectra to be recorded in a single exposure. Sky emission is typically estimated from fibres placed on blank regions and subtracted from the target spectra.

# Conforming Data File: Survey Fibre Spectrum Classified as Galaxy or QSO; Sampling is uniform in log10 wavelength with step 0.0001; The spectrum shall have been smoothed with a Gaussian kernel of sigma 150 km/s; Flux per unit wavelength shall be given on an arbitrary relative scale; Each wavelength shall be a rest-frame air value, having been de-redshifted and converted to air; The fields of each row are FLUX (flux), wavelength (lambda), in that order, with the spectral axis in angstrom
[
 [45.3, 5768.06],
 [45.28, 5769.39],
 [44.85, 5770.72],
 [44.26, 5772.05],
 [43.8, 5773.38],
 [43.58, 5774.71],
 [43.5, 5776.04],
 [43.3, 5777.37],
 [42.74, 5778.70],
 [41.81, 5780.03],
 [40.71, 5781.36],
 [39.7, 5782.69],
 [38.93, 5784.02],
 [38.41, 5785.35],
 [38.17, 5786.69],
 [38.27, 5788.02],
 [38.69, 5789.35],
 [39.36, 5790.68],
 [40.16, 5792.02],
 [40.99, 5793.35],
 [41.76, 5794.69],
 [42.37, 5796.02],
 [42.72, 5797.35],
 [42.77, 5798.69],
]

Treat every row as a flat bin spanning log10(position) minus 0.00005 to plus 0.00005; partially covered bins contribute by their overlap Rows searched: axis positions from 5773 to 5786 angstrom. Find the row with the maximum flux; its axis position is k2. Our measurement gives 5773.38 angstrom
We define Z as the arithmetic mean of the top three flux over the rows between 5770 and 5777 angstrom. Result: 44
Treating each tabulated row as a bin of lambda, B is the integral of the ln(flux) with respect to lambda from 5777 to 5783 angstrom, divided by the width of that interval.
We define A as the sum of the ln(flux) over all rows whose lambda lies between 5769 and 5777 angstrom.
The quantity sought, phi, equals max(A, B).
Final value 23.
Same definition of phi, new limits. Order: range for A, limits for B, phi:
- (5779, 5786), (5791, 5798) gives 18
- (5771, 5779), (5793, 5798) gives 23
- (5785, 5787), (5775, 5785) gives 7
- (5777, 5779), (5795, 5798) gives 8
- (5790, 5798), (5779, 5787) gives 22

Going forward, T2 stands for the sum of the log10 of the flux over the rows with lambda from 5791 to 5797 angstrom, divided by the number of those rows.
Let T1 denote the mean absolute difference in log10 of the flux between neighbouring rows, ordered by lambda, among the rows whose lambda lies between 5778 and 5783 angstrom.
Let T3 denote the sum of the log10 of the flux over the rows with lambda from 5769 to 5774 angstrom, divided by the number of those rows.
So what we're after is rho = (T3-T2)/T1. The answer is 3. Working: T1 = 0.011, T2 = 1.616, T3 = 1.65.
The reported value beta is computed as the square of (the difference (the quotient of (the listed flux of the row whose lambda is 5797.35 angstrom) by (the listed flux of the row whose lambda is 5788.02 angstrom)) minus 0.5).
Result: 0.38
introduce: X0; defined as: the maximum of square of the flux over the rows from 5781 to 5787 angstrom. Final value 1657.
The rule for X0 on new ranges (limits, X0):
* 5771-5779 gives 1959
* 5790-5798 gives 1825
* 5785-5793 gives 1613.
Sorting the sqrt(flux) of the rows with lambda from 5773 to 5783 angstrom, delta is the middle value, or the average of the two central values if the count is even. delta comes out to 6.56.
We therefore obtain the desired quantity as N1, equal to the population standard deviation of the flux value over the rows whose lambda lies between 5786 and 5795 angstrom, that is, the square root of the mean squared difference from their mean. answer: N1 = 1.29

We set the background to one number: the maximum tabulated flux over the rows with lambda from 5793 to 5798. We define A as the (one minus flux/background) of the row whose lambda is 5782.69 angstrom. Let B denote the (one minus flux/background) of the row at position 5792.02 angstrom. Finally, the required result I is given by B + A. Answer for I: 0.13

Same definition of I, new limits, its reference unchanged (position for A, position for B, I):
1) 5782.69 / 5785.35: 0.17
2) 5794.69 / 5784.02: 0.11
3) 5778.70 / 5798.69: 0.00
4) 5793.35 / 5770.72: -0.01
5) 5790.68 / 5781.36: 0.13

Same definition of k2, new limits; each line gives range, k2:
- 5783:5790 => 5784.02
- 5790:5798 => 5797.35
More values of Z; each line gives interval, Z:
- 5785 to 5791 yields 39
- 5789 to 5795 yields 41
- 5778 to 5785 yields 42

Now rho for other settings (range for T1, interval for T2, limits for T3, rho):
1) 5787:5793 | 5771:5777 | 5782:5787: -8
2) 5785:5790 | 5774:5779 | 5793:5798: -5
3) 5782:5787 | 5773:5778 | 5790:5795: -5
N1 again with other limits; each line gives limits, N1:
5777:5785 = 1.57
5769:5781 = 0.99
